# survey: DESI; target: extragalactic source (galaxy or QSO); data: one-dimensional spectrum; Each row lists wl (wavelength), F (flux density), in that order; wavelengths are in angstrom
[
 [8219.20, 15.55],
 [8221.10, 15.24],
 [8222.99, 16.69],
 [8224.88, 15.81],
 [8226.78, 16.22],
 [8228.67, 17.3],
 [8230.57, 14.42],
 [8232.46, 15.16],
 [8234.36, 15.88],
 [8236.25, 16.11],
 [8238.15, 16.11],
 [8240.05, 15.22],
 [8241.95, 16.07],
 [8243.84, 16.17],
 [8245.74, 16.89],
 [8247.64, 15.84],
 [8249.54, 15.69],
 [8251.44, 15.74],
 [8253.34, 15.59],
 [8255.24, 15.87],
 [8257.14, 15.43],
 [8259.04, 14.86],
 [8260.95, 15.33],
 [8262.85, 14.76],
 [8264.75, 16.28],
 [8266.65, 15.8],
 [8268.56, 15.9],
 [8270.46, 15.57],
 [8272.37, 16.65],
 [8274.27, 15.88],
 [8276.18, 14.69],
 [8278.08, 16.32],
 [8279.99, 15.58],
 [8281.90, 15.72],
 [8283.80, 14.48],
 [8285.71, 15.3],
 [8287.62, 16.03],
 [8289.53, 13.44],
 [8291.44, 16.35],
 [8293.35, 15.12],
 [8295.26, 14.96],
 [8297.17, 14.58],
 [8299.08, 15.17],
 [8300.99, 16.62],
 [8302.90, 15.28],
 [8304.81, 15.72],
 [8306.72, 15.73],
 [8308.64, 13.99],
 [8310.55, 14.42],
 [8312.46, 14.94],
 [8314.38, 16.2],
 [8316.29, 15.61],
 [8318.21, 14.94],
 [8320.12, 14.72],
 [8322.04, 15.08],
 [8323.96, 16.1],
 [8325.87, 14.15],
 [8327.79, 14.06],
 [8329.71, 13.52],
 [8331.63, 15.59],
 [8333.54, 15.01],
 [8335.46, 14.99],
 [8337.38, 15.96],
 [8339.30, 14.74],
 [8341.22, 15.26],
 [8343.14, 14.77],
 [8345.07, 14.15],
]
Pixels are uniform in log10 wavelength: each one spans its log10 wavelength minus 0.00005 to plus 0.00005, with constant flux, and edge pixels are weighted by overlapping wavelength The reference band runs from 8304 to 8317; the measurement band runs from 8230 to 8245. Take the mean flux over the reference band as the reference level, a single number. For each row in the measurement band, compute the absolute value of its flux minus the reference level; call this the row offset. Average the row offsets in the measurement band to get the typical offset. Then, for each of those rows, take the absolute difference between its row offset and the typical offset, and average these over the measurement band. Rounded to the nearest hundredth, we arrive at 0.30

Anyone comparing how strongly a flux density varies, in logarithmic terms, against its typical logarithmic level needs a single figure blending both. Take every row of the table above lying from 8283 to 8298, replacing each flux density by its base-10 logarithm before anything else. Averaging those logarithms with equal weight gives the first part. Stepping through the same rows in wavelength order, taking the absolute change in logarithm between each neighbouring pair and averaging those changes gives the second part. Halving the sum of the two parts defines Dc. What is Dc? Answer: 0.606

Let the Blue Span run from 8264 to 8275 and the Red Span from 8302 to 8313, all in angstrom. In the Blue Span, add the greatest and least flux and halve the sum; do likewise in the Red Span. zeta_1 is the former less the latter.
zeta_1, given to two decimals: 1.25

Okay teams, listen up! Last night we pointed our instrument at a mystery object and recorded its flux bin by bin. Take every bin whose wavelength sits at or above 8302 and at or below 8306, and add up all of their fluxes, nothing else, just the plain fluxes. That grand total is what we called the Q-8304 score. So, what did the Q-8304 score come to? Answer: 31.0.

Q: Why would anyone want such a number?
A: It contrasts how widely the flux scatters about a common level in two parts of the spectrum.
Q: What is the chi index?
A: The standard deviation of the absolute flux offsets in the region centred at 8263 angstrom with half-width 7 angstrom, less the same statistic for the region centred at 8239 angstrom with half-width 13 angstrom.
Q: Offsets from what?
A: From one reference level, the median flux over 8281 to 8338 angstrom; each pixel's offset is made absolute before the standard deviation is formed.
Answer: -0.21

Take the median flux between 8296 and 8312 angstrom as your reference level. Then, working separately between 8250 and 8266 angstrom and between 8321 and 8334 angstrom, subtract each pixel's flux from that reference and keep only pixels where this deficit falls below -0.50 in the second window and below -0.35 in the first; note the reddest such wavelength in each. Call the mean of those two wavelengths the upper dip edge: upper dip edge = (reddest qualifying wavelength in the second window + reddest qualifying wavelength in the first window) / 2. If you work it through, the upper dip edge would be 8294.4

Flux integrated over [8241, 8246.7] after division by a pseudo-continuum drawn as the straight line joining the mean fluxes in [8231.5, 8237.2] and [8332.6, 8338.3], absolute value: 5.95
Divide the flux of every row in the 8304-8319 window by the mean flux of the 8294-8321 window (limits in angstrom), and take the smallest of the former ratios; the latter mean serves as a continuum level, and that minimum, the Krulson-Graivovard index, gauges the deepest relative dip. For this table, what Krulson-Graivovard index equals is 0.920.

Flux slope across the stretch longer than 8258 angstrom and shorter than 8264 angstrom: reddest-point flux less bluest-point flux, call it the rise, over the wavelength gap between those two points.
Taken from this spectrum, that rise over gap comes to -0.03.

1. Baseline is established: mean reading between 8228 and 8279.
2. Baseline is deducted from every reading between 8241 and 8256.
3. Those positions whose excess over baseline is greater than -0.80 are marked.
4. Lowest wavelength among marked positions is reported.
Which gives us 8241.95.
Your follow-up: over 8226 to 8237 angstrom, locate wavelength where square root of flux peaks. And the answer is 8228.67 angstrom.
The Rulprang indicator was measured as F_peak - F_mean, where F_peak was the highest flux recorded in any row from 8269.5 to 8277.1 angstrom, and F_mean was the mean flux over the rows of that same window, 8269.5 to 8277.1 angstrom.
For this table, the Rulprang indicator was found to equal 0.95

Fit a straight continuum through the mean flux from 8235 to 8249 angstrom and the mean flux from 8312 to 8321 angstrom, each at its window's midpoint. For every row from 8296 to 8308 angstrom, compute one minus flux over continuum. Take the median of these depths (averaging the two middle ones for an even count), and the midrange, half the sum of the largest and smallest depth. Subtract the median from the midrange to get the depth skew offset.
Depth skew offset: -0.003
